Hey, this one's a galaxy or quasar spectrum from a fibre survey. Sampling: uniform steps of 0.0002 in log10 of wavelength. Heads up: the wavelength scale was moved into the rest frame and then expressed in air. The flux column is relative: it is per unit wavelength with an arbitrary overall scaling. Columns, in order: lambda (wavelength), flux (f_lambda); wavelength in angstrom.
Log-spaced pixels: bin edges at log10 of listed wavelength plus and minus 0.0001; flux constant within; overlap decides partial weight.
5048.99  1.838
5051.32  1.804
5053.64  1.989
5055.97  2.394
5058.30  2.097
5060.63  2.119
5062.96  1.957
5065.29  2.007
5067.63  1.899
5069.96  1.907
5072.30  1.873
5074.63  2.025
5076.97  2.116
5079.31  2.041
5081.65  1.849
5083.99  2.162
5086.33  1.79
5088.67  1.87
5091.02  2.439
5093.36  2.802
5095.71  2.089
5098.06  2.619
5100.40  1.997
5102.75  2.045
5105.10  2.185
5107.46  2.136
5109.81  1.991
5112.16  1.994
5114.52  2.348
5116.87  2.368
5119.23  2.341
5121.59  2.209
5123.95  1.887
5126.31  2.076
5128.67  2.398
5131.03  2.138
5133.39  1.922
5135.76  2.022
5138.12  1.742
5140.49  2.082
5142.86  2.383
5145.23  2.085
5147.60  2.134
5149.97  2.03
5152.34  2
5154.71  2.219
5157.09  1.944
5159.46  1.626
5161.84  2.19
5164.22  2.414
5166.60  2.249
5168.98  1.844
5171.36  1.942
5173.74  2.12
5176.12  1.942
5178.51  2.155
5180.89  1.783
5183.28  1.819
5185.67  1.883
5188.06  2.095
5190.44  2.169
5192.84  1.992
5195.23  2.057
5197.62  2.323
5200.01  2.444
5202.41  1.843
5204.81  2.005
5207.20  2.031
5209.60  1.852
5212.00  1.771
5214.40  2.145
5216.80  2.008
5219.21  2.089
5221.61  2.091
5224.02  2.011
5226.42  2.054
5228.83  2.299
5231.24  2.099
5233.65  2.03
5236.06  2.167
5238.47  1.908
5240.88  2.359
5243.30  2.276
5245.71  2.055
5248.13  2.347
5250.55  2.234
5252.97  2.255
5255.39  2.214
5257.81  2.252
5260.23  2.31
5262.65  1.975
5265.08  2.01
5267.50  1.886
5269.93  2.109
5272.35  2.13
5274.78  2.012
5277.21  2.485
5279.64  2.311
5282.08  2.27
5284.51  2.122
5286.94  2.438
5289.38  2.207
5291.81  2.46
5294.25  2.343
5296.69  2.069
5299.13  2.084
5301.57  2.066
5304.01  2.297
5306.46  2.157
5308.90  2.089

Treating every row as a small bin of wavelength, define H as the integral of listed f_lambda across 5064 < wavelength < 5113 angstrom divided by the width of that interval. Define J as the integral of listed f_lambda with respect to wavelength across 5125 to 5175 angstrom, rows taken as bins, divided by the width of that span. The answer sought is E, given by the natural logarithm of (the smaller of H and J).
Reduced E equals 0.729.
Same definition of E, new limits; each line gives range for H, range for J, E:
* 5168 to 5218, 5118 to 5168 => 0.699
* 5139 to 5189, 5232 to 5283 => 0.714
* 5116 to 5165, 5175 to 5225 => 0.705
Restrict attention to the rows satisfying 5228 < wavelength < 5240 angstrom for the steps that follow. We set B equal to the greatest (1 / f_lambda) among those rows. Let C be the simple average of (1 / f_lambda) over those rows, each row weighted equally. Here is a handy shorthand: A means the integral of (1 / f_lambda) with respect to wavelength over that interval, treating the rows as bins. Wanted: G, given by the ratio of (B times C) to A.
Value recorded 0.044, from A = 5.7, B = 0.524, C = 0.478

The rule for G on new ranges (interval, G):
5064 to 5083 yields 0.028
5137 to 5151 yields 0.041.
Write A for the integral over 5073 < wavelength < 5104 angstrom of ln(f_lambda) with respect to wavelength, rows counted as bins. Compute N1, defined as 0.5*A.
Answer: 11.6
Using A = 23.3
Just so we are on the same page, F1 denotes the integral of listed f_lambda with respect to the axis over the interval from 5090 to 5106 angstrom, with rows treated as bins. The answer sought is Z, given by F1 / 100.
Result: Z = 0.37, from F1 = 37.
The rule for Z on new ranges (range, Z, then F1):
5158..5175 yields 0.35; 35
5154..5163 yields 0.18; 18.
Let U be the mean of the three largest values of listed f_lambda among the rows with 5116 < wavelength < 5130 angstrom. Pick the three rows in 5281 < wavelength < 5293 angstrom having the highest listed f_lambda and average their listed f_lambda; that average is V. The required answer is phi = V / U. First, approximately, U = 2.37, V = 2.39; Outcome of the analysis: 1.01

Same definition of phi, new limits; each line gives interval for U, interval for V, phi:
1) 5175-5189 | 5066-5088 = 1.02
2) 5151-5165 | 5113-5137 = 1.04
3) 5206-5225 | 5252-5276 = 1.08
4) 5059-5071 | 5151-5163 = 1.05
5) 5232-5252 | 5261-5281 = 0.99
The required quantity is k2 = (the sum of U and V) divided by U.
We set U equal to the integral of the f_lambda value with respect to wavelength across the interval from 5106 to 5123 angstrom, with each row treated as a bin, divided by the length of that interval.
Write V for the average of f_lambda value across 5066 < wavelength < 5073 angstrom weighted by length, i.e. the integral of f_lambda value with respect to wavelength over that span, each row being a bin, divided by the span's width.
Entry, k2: 1.87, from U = 2.19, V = 1.90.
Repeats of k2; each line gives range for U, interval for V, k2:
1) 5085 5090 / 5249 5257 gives 2.20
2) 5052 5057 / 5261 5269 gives 1.92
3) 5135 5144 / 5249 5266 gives 2.06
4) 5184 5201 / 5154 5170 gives 1.97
